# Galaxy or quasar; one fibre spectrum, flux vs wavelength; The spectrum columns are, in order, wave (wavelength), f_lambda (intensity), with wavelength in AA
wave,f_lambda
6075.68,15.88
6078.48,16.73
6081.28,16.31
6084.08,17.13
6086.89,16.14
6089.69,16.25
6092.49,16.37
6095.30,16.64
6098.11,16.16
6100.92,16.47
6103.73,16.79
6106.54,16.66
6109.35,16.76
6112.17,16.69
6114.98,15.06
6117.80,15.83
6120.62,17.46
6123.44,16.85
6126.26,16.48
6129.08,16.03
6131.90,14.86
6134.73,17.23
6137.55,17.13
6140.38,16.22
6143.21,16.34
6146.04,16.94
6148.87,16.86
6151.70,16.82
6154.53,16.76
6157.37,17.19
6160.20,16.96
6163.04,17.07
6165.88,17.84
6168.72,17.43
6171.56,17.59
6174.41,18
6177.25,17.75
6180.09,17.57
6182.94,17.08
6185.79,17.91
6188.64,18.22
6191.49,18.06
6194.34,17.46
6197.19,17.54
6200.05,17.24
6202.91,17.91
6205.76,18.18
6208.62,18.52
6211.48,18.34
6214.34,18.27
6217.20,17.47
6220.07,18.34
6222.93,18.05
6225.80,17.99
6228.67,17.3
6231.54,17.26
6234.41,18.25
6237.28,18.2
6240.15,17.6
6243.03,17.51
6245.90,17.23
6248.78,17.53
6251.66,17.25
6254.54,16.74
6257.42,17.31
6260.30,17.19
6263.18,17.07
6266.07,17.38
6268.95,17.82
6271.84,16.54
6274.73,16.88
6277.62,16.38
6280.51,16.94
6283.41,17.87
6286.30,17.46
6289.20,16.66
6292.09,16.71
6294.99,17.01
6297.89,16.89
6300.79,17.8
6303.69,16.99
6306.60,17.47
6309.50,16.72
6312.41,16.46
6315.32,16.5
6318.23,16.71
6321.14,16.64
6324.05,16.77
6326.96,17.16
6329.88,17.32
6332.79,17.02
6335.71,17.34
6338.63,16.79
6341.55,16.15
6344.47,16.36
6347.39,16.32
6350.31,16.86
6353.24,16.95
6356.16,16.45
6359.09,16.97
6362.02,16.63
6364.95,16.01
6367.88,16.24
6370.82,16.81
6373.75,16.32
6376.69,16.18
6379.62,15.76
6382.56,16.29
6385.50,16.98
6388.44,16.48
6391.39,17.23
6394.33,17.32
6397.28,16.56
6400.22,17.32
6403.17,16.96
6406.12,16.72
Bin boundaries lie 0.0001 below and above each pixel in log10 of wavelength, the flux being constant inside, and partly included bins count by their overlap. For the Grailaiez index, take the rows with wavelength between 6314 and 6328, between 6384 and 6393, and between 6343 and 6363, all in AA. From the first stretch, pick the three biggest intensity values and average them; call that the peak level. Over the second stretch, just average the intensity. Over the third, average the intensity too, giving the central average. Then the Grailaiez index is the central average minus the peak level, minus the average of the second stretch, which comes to -17.1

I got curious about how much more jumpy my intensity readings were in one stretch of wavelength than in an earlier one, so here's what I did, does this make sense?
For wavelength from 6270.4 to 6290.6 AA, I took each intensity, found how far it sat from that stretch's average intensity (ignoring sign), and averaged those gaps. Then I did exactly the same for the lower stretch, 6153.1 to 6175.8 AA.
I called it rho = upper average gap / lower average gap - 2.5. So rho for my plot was -1.4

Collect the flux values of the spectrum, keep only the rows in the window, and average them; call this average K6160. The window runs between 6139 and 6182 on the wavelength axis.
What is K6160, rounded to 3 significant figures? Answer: 17.2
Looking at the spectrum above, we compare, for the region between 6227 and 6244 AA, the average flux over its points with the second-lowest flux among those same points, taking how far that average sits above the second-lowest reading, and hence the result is 0.39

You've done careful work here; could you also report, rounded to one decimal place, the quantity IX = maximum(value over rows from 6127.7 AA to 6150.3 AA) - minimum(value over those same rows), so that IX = 2.4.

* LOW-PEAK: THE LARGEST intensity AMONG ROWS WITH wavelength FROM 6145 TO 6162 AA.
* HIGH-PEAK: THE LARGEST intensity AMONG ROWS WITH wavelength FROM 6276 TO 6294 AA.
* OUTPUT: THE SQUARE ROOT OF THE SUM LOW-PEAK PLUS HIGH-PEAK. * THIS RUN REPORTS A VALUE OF 5.92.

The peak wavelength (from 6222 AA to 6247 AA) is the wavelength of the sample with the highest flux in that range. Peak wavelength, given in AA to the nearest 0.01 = 6234.41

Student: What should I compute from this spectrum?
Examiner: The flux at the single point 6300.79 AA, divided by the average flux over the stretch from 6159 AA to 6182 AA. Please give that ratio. 1.016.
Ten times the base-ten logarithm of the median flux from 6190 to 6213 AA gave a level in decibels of 12.55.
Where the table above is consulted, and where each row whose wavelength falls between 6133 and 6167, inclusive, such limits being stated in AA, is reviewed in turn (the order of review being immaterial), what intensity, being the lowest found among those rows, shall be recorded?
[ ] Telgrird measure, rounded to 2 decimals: 16.22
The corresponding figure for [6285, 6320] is 16.46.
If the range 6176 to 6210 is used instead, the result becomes 17.08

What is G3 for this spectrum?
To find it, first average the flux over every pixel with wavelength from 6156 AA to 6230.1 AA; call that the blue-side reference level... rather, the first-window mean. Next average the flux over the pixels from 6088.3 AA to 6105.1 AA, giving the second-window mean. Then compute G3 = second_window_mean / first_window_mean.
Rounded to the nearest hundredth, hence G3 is 0.93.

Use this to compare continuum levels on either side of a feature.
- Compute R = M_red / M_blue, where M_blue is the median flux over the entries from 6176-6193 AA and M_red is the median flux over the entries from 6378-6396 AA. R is 0.94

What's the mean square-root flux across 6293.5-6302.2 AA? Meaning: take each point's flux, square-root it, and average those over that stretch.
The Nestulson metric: 4.15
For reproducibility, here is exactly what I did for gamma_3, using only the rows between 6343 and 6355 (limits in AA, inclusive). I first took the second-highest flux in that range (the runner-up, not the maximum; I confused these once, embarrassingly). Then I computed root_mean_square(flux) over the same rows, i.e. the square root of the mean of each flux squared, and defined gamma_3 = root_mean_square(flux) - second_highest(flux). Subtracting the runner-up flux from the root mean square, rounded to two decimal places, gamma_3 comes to -0.24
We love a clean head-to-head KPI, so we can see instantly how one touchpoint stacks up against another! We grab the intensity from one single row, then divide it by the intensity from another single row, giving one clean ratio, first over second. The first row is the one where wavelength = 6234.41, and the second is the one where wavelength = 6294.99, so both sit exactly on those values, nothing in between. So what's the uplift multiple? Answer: 1.07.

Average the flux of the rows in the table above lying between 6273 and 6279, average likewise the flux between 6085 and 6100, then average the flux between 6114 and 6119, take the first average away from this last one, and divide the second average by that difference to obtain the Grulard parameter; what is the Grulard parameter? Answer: -14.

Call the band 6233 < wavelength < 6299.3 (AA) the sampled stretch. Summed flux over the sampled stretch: 396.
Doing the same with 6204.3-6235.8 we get 198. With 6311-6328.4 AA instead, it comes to 100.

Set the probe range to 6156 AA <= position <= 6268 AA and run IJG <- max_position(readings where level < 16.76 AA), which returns 6254.54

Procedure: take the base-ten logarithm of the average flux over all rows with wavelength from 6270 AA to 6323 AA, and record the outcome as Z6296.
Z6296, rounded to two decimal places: 1.23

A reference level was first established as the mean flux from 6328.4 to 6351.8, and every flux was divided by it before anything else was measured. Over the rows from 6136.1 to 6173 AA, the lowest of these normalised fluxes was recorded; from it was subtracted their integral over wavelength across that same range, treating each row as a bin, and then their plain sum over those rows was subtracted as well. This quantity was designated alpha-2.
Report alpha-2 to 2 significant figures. -50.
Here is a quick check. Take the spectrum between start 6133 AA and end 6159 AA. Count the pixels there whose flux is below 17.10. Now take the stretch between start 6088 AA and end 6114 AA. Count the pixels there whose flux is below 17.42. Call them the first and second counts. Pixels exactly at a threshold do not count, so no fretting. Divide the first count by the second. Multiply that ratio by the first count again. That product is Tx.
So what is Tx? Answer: 4.0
